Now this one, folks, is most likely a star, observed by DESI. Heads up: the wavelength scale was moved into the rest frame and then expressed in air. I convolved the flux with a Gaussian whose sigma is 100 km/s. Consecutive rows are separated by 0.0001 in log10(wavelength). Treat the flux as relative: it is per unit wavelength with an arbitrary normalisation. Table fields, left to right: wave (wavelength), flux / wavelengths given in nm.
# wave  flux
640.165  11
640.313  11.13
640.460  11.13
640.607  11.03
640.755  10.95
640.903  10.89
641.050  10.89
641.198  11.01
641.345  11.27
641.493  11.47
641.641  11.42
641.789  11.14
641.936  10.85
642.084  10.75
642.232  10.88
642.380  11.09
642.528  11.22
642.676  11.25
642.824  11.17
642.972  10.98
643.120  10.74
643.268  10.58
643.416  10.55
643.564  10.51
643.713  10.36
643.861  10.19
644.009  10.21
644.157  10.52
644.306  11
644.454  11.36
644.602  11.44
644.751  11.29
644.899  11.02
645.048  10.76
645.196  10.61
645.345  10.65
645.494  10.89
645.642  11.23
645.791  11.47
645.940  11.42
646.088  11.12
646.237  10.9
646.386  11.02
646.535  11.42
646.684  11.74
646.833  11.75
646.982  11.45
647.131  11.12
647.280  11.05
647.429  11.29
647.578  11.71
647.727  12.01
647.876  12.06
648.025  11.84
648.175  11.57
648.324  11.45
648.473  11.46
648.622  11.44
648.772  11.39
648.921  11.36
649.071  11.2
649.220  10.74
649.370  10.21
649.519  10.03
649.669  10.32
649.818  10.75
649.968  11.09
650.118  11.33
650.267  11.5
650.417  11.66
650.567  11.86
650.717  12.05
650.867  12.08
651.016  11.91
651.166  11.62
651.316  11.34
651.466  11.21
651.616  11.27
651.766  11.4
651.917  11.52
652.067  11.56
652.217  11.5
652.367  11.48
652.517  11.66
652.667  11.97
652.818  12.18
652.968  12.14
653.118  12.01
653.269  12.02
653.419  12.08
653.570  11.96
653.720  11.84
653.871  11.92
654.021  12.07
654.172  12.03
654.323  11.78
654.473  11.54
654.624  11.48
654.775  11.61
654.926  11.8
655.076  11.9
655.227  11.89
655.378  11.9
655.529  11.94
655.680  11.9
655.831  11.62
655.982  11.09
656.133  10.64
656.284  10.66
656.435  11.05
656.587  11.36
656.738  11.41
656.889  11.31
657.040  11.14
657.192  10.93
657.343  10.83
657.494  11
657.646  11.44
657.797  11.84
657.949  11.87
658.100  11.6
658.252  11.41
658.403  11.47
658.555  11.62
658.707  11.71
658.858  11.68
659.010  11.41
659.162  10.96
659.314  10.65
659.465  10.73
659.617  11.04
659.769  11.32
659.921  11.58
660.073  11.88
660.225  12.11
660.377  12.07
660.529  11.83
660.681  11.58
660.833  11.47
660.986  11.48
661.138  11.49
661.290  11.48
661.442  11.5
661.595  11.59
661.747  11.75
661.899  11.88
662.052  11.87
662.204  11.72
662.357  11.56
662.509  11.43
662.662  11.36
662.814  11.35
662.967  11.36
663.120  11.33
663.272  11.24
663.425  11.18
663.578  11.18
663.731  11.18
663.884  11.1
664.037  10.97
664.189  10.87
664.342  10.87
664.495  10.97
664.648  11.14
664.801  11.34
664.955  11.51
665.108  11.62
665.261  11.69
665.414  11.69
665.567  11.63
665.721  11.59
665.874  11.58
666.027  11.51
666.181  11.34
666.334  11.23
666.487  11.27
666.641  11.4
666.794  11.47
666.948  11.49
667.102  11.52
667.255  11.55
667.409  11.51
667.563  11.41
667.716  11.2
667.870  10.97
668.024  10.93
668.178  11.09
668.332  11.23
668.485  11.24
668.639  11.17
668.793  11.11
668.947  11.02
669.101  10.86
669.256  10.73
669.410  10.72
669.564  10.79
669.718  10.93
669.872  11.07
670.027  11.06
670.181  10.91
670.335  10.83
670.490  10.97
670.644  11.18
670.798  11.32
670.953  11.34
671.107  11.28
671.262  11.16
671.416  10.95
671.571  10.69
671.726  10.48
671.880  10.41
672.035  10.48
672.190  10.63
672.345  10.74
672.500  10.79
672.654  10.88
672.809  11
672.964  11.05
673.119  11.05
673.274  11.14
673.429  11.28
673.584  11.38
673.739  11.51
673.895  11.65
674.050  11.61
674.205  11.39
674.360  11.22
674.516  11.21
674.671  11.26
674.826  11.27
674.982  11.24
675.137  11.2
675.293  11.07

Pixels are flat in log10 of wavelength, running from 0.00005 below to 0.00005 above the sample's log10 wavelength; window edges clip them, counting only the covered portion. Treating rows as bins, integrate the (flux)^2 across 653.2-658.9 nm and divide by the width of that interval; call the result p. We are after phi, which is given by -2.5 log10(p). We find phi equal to -5.32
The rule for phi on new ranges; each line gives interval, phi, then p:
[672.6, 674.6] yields -5.26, 127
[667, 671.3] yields -5.23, 124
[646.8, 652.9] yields -5.29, 131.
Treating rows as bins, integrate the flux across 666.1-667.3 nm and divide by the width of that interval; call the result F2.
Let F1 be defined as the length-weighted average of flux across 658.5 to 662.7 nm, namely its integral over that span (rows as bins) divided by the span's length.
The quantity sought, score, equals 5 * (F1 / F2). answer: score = 5.05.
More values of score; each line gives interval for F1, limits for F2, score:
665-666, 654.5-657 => 5.07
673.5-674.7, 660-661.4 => 4.87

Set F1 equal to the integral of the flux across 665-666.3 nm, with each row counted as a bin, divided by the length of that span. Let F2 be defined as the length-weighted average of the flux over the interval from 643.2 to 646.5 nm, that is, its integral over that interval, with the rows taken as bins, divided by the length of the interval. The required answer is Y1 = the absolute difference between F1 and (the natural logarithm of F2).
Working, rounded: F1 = 11.6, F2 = 10.9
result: 9.2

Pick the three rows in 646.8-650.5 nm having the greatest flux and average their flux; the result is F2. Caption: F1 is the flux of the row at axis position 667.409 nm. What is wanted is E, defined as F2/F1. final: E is 1.040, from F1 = 11.51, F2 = 12.0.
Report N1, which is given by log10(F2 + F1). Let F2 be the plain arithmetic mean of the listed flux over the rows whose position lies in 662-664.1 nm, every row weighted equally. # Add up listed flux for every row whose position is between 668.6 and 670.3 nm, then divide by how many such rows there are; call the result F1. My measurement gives 1.35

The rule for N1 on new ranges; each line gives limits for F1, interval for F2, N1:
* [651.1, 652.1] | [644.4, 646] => 1.35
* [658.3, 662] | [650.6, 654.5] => 1.37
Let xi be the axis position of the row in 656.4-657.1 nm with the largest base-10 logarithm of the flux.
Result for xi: 656.738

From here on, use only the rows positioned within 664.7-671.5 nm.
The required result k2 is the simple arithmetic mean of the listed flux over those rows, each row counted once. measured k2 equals 11.2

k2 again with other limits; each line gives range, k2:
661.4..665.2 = 11.4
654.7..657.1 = 11.5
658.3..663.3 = 11.5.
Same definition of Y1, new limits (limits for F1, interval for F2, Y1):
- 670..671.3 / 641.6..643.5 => 8.7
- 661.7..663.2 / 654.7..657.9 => 9.1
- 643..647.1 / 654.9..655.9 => 8.5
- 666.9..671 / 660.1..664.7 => 8.7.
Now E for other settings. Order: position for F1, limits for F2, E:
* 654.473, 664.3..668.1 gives 1.011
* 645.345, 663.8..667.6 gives 1.096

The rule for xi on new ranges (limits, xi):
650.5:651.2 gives 650.867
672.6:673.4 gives 673.274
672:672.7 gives 672.654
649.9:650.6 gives 650.567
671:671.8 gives 671.107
